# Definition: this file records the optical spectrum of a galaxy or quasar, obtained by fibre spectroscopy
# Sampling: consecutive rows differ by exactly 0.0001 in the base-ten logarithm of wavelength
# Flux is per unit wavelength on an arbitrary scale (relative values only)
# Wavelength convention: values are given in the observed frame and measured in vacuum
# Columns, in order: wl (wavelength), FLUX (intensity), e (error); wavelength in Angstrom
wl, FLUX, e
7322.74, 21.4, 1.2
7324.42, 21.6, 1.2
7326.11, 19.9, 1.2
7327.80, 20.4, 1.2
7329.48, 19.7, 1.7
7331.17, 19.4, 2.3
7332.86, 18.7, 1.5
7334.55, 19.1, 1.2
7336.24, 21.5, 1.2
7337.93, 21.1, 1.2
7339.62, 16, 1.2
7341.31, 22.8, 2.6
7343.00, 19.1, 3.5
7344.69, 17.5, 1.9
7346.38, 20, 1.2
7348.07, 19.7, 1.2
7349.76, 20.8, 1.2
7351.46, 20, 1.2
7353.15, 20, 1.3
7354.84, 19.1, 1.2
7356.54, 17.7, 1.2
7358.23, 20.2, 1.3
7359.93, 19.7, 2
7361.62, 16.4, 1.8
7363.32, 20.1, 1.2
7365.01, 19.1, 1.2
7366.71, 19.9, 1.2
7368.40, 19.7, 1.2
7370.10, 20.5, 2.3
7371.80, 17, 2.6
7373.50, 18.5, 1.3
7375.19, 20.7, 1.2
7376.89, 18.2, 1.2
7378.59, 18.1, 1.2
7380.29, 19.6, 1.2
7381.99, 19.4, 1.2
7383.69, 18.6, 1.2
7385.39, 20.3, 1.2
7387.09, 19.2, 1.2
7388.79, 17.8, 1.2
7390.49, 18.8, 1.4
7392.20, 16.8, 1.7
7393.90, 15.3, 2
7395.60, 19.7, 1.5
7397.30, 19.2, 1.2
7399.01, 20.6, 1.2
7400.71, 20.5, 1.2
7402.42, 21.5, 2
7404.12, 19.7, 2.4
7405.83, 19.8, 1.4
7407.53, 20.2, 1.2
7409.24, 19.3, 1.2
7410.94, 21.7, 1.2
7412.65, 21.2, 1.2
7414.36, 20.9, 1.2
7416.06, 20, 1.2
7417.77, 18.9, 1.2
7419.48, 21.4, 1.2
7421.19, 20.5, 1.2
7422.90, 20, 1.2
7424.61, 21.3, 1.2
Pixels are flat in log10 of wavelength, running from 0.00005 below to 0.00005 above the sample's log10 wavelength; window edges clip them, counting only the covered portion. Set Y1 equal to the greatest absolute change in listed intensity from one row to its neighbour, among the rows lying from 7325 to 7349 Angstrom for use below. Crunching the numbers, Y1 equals 7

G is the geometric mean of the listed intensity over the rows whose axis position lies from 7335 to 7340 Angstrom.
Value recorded 19.4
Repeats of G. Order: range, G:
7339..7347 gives 18.9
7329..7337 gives 19.7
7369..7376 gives 19.1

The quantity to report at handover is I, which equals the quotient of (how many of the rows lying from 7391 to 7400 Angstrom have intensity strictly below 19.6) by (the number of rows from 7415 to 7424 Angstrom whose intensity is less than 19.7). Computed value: 3.0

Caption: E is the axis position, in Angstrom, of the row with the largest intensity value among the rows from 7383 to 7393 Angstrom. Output 7385.39 Angstrom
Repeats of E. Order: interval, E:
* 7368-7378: 7375.19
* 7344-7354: 7349.76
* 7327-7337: 7336.24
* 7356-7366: 7358.23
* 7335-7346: 7341.31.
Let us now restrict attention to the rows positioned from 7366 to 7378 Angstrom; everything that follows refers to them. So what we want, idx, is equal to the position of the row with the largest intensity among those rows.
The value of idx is 7375.19 Angstrom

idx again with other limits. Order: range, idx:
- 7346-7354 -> 7349.76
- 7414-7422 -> 7419.48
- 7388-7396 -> 7395.60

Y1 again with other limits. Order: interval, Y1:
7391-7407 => 4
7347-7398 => 4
